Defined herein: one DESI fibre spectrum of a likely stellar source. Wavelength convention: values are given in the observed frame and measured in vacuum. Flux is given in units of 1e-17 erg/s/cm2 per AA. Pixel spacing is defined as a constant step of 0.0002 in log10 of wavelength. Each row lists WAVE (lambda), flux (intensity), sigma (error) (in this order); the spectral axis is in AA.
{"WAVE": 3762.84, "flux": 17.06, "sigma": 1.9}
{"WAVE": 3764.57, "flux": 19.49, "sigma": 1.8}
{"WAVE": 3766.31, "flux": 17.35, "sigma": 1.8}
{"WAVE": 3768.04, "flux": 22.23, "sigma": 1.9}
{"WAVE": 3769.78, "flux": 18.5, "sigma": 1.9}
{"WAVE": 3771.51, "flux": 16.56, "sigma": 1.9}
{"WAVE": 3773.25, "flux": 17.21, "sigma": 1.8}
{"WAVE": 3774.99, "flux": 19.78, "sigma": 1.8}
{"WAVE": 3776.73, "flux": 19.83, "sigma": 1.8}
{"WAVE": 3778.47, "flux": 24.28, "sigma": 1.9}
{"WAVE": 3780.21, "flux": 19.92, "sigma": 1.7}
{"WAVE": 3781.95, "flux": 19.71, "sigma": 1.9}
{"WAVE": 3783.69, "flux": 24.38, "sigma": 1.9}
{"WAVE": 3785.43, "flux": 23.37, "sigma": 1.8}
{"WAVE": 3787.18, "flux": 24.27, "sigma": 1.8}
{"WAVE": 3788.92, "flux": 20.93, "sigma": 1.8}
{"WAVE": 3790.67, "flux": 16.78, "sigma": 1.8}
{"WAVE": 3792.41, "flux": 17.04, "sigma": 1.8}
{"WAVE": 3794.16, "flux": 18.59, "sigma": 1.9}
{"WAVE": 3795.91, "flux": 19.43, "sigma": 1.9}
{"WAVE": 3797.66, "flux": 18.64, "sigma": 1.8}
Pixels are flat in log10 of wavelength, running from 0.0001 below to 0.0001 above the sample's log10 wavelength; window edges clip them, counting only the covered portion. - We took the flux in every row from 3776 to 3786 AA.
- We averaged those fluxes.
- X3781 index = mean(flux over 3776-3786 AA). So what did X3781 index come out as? 21.9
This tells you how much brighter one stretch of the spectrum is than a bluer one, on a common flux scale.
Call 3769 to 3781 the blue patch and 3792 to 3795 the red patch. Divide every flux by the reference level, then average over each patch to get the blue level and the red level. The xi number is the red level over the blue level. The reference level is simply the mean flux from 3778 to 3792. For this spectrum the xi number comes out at 0.92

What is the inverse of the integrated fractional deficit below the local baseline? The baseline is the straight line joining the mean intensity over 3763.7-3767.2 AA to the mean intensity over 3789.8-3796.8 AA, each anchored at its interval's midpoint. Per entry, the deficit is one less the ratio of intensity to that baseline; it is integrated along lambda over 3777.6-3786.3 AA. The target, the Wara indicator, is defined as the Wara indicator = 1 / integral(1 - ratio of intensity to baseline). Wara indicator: -0.5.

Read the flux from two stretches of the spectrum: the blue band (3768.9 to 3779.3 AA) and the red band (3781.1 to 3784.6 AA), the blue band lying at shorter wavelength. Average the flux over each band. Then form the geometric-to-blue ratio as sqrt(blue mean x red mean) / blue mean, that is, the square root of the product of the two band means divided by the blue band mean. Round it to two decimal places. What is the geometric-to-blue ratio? 1.07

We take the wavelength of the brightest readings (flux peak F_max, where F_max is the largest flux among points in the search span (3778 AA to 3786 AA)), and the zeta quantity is 3783.69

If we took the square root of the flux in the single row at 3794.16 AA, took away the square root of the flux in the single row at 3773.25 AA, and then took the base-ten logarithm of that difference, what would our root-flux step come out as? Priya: -0.79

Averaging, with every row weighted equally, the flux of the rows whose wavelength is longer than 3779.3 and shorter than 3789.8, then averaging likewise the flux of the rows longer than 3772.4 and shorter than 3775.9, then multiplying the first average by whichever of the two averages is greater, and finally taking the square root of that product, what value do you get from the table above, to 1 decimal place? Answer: 22.1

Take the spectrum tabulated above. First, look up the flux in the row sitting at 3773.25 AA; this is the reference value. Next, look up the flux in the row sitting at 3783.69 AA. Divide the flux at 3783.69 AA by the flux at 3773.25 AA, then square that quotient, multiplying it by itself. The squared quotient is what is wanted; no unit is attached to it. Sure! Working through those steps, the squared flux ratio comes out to 2.0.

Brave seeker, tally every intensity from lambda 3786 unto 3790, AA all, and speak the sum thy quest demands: 45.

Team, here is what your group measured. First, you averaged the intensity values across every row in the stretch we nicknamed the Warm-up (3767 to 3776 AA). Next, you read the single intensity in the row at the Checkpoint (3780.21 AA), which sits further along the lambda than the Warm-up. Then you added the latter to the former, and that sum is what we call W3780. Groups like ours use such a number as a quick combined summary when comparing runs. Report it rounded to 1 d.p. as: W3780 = 38.8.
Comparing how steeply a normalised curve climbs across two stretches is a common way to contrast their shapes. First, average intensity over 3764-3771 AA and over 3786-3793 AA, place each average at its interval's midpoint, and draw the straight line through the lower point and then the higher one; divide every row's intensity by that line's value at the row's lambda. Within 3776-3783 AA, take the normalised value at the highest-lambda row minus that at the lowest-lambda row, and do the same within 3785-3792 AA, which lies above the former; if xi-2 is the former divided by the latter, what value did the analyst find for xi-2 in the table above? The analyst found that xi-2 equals 0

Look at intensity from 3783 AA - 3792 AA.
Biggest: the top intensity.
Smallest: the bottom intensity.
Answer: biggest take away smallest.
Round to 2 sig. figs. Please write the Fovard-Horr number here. 7.6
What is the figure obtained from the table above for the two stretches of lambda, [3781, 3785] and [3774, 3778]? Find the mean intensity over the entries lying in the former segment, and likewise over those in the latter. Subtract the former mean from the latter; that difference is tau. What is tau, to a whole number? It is -2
